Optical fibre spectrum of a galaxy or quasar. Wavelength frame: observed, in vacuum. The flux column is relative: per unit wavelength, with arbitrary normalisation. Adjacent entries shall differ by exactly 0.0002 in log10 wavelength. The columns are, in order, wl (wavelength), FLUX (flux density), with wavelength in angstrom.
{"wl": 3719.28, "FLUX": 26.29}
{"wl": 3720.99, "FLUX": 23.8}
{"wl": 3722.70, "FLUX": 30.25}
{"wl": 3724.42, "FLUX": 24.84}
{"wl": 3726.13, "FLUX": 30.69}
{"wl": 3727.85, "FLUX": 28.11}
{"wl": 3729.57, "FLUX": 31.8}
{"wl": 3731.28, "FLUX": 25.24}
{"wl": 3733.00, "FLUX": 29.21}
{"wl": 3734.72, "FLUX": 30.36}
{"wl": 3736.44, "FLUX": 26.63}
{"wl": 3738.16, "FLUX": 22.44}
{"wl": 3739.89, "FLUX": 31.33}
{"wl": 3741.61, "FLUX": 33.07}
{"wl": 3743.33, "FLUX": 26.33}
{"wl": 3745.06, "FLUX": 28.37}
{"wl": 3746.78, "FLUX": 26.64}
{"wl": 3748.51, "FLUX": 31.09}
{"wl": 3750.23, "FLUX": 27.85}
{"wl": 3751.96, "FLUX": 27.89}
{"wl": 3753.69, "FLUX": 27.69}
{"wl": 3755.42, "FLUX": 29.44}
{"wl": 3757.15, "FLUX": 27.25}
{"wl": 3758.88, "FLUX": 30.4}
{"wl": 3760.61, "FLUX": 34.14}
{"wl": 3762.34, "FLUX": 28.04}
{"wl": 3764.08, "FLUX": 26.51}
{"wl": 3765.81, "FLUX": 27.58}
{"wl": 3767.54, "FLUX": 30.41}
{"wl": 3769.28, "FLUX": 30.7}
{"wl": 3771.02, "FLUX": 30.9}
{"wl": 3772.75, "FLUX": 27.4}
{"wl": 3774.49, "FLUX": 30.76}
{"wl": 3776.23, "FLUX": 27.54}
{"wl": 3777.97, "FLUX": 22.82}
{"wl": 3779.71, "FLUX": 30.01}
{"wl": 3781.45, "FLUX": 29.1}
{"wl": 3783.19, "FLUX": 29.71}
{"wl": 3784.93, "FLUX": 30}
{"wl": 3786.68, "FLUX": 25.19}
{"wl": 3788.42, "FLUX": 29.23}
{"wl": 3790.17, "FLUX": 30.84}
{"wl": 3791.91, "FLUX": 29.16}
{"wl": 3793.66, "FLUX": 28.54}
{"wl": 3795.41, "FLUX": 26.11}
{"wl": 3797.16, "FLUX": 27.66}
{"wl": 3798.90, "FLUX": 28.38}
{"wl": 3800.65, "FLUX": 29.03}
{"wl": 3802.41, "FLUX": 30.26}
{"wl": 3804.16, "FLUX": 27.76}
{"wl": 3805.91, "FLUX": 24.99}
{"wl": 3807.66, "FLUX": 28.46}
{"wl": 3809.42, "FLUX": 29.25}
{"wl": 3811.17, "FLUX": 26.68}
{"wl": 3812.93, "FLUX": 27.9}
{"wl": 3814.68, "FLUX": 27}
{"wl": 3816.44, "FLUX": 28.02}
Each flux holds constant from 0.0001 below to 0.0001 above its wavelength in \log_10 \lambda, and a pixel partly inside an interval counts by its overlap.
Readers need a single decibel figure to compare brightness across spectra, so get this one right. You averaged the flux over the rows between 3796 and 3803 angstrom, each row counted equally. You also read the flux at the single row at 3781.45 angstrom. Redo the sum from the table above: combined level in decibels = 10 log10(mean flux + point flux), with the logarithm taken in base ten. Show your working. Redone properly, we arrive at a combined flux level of 17.6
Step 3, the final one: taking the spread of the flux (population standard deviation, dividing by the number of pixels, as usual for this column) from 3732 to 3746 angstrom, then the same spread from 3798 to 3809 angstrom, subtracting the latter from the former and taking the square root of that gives 1.23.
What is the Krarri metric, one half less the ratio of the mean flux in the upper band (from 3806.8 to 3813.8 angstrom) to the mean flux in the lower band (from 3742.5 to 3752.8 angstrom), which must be -0.50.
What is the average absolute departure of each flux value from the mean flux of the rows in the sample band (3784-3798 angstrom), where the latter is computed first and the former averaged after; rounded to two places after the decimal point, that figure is 1.52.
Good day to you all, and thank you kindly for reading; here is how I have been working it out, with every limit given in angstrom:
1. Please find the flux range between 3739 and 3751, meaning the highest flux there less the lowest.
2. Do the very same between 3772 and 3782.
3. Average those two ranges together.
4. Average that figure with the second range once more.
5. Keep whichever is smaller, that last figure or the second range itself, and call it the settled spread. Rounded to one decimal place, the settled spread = 7.6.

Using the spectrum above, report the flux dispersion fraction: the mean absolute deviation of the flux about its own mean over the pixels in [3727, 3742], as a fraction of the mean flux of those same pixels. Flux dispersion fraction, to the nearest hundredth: 0.10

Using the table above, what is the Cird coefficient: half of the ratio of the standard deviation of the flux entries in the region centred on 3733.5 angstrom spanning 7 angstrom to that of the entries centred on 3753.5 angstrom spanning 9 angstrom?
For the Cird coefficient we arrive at 1.4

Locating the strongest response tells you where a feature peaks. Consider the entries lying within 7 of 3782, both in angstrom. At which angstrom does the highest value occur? 3779.71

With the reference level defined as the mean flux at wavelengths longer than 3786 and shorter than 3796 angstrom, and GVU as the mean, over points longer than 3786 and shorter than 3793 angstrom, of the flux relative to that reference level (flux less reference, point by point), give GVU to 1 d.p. 0.4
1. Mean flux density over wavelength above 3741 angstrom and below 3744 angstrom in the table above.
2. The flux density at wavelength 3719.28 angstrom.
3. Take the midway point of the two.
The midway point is 28.0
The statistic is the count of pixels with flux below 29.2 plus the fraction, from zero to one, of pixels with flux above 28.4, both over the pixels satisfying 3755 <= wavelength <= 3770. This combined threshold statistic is 4.6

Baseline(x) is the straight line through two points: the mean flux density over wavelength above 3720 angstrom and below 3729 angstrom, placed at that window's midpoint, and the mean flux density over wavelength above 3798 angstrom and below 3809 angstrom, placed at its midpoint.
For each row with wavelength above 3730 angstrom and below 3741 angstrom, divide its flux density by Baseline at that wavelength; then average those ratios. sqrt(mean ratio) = 1.00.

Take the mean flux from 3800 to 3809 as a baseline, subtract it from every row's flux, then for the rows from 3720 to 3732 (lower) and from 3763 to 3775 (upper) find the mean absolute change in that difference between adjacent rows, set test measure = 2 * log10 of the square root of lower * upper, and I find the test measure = 0.98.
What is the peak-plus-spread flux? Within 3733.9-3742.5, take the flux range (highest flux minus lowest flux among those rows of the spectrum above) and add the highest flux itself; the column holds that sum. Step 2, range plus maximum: 44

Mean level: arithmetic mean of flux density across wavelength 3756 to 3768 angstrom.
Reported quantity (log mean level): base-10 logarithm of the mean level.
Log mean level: 1.465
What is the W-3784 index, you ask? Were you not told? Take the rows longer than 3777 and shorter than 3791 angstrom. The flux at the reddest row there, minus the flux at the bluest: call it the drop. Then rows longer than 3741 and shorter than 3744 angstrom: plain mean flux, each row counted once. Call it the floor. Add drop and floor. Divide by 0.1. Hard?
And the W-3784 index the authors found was 377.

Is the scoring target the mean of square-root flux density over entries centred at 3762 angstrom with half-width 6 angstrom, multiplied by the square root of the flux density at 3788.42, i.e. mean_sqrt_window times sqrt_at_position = 29.2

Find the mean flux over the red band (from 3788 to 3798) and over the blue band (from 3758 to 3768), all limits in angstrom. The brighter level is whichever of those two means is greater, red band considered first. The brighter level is 29.5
